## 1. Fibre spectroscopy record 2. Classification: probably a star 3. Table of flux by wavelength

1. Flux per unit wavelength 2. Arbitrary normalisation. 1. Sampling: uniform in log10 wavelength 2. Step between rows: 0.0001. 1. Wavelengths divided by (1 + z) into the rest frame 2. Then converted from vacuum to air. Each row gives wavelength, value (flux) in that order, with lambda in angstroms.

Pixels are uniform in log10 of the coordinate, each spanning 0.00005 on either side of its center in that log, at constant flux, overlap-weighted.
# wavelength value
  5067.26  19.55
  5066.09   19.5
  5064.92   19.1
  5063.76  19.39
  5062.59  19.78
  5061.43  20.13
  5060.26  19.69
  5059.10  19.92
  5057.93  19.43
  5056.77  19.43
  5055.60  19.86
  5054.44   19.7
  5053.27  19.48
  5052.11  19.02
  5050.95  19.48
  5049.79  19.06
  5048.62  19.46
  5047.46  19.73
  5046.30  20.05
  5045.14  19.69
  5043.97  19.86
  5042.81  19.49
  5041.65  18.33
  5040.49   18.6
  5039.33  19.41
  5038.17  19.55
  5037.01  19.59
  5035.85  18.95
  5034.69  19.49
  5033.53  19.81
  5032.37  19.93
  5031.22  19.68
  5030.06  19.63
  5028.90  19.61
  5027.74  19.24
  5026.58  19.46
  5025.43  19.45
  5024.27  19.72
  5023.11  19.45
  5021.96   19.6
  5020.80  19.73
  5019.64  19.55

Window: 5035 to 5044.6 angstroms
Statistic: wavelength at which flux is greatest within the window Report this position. 5043.97 angstroms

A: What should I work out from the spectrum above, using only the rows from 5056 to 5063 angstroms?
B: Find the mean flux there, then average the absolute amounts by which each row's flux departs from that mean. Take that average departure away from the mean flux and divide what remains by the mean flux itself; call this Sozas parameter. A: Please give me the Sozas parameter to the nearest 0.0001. 0.9892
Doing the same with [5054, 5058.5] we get 0.9911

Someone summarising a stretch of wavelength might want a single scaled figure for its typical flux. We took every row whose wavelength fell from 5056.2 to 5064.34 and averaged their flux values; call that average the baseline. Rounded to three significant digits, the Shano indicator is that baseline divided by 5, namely 3.94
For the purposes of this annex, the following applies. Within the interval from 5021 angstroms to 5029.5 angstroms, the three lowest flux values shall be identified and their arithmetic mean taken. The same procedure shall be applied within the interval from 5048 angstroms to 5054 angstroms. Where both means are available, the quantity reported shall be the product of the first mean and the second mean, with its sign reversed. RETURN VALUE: -372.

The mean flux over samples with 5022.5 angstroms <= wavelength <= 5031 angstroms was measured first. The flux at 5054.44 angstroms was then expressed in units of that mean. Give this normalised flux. 1.01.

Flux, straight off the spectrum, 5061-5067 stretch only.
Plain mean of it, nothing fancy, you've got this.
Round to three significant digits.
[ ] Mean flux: 19.6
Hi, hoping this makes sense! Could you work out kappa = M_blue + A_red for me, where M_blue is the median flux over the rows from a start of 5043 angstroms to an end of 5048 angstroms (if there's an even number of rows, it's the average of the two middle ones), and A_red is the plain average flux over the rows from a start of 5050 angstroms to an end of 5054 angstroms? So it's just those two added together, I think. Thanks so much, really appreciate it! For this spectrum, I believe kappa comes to 39.1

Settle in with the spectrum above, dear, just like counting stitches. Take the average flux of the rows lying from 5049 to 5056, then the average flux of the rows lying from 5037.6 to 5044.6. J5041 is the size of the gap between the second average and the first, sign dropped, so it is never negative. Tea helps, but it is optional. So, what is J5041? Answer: 0.23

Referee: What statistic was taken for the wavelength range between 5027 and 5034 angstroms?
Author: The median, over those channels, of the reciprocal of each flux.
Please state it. 0.0509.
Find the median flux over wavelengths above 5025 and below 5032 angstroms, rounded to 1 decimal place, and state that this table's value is 19.5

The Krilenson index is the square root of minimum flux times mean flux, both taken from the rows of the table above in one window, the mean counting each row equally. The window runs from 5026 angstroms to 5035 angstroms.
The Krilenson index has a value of 19.4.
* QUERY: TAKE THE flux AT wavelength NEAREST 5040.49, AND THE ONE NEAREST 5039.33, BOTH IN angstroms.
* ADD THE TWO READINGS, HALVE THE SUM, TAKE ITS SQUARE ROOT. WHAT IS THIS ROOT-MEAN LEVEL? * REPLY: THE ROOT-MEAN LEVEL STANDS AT 4.36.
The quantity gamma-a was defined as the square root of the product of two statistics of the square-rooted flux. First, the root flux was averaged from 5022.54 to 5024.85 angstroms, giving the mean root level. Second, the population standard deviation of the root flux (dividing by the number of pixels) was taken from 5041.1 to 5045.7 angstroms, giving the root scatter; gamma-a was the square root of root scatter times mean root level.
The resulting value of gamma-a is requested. 0.551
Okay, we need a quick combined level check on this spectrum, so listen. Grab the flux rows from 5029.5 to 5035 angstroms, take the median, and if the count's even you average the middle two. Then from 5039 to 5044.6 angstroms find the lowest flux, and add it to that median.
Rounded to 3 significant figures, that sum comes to 38.0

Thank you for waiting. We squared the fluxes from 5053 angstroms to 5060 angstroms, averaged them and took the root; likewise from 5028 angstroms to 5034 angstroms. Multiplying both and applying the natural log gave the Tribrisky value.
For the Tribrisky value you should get 5.96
